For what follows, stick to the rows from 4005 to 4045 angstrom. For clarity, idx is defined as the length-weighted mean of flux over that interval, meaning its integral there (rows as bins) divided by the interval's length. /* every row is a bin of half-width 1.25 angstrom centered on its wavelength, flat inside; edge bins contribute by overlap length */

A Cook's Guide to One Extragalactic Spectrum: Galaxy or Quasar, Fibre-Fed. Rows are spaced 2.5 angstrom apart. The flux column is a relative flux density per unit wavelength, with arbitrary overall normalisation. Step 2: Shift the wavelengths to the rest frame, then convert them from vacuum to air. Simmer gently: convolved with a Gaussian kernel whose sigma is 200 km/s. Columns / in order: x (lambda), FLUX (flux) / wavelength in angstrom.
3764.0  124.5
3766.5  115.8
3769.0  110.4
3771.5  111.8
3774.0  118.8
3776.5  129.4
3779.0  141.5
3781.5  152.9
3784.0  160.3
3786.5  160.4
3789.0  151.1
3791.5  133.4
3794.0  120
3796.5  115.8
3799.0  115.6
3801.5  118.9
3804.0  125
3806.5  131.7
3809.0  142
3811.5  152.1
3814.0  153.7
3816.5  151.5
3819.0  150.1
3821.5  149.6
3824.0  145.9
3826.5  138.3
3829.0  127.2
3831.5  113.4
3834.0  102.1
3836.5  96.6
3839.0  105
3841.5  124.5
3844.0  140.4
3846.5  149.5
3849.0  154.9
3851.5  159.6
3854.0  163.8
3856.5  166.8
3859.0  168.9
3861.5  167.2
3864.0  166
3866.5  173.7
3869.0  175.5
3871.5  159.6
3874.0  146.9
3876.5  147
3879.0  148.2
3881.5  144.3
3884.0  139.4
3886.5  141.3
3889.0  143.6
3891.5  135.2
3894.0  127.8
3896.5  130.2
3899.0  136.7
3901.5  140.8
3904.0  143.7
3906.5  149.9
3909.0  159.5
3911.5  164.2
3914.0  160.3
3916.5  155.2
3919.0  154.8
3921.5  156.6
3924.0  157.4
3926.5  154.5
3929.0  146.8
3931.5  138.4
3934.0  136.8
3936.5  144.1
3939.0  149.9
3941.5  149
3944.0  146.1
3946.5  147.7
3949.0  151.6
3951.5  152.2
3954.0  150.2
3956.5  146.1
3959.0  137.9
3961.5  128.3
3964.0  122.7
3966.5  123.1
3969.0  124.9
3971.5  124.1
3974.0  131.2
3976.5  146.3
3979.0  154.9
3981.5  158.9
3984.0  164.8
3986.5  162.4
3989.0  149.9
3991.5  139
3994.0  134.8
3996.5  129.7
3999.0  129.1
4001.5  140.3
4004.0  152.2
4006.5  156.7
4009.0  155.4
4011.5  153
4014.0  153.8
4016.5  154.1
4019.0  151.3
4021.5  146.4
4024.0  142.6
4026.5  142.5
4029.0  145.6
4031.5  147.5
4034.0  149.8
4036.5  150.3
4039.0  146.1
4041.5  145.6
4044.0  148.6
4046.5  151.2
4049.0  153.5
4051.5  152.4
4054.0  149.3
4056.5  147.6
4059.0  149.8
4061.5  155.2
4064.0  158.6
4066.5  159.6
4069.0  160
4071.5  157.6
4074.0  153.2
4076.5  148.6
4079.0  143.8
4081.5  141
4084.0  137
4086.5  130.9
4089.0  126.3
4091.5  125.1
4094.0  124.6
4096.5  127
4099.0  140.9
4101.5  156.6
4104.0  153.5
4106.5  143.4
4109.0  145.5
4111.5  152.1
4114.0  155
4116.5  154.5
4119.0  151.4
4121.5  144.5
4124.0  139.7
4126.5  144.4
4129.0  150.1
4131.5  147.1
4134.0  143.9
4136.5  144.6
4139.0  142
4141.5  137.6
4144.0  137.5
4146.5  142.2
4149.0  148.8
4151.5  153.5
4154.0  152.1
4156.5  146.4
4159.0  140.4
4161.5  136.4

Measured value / 149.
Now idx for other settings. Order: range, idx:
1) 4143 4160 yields 146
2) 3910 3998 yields 146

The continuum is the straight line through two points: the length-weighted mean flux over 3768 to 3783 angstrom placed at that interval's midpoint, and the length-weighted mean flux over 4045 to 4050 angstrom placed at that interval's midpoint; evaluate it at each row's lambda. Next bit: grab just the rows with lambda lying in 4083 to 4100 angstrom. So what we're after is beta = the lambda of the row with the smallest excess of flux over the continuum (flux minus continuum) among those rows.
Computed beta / 4094.0 angstrom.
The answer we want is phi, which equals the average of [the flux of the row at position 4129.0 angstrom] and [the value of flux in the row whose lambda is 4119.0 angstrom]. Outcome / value 151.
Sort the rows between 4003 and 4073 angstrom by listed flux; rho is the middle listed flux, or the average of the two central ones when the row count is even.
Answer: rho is 151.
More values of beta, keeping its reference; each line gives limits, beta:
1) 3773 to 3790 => 3774.0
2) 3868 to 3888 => 3884.0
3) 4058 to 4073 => 4059.0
